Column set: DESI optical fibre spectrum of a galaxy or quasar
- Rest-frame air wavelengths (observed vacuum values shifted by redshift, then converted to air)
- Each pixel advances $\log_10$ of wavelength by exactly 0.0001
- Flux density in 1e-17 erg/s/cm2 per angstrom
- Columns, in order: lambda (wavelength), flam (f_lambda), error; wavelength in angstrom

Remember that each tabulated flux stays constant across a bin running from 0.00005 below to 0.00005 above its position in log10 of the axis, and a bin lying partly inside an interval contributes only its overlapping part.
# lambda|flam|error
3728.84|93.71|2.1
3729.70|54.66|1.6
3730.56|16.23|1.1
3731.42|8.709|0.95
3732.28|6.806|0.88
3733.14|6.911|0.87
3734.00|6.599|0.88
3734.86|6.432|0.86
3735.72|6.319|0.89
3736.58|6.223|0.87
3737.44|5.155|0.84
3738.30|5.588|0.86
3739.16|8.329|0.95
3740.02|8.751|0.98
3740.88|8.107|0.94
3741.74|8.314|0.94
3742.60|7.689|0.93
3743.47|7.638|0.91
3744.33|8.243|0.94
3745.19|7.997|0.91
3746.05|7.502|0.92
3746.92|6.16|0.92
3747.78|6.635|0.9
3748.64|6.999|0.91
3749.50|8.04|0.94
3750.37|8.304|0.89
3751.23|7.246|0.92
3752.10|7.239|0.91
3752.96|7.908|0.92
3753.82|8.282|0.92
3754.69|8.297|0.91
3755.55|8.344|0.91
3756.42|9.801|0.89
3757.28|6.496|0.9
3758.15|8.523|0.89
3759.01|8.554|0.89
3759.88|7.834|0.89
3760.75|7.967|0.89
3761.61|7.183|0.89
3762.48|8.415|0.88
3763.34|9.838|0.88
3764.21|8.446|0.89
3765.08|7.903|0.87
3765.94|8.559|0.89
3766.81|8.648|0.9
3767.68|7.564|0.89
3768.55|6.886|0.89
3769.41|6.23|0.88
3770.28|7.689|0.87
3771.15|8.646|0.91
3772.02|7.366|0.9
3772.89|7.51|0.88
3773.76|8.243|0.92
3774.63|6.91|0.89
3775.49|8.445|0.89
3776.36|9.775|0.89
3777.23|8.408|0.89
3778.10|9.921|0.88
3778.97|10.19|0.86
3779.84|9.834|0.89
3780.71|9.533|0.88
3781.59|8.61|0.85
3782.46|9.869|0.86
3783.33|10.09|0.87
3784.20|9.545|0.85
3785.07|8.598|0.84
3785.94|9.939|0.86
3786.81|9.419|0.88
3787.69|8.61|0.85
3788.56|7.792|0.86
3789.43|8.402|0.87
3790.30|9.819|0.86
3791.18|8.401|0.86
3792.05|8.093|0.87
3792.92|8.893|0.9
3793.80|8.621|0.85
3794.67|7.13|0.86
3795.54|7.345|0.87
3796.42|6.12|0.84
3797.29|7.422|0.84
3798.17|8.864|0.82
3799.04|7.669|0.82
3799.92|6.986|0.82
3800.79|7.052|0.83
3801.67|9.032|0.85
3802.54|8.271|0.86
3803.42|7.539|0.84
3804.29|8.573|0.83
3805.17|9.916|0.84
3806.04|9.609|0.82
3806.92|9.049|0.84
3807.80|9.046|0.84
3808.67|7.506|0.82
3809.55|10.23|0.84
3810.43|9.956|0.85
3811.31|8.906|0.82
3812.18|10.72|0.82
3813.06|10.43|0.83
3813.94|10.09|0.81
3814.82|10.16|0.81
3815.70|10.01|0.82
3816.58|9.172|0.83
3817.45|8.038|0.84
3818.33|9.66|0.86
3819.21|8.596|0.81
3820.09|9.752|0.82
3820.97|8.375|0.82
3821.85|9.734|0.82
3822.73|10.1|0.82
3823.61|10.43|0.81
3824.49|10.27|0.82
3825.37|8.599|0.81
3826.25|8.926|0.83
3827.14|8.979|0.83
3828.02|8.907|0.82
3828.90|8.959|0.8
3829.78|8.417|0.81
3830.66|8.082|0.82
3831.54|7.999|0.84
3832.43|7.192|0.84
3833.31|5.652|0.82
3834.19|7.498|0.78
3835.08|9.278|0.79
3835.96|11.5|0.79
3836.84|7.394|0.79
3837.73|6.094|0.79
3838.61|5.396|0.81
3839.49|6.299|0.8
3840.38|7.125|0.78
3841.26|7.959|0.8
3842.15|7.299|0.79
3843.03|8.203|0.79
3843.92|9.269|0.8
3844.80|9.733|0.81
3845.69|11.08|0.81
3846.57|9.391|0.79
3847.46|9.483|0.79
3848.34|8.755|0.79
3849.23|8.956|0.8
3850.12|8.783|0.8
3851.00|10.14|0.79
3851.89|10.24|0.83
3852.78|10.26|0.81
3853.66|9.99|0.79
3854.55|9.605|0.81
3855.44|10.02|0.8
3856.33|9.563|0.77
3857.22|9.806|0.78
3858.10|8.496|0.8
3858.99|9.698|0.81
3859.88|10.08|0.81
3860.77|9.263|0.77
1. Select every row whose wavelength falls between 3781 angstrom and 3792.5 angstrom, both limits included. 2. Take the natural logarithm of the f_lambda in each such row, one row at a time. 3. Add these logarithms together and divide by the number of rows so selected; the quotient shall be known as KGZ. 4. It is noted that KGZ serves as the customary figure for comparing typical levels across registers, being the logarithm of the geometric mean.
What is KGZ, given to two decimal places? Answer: 2.20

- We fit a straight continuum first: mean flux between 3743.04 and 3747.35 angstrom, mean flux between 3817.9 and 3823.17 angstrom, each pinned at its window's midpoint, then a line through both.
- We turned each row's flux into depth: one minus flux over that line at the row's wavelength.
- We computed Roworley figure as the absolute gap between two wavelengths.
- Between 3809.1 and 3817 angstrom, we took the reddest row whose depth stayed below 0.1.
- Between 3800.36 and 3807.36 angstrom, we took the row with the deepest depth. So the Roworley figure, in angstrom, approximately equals 15.8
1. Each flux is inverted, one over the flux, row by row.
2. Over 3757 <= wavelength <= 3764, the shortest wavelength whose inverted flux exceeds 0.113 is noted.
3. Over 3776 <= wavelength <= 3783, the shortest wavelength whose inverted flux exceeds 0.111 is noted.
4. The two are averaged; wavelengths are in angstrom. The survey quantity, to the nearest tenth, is 3767.3 angstrom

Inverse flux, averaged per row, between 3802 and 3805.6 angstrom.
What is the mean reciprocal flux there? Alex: 0.118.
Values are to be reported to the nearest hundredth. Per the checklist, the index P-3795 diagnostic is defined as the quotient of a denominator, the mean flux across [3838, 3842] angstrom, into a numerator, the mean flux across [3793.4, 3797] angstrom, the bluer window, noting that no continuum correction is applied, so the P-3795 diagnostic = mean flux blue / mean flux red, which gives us 1.09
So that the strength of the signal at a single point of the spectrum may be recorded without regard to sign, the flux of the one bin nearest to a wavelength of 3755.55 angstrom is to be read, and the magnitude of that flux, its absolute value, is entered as 8.3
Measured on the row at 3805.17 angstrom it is 9.9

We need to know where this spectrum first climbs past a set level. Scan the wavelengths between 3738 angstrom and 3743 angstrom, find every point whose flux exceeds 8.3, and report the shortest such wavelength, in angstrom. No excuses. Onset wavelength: 3739.16 angstrom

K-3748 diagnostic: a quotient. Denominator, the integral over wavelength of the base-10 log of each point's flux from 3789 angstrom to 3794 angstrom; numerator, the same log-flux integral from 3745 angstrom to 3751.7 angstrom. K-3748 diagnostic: 1.2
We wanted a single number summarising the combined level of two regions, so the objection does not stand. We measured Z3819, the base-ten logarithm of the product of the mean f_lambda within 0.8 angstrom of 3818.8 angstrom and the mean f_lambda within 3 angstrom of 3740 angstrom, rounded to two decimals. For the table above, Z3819 1.83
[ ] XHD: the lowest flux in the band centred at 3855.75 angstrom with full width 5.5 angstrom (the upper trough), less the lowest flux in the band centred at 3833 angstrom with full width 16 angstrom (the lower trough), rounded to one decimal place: 3.1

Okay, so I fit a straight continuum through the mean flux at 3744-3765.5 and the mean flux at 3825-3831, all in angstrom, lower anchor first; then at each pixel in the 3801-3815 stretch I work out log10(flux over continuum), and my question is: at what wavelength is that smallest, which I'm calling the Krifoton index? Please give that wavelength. 3808.67 angstrom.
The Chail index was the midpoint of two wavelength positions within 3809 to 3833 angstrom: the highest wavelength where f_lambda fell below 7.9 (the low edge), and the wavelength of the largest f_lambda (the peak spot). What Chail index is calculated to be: 3822.3 angstrom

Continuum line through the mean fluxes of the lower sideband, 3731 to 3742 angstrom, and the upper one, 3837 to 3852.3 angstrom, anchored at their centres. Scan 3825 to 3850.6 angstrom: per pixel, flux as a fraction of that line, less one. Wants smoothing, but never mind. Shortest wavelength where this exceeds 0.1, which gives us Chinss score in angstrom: 3835.08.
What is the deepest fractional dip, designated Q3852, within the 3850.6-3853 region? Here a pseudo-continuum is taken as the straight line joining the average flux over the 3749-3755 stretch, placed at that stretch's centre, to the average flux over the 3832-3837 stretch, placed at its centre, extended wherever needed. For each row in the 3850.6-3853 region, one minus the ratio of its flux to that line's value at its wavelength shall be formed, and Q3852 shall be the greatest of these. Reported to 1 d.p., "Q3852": -0.2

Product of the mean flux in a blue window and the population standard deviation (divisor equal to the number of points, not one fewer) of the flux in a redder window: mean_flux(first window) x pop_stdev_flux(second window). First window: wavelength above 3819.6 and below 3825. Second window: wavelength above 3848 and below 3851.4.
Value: 5.6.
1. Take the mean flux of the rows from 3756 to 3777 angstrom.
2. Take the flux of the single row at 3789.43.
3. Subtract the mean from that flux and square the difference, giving 0.1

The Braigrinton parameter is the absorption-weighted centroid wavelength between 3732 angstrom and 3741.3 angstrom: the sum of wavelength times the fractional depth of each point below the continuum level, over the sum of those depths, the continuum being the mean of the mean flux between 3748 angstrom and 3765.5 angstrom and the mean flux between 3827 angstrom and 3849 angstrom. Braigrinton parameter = 3735.6 angstrom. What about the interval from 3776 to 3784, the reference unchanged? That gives 3780.0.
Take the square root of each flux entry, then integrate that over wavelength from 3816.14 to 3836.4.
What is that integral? 60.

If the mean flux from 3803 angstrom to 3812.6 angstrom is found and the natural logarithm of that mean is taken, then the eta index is 2.22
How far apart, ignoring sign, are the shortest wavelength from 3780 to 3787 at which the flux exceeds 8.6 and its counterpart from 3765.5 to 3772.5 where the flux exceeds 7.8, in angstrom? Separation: 14.8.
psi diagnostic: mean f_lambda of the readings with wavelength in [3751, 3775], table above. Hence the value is 7.95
